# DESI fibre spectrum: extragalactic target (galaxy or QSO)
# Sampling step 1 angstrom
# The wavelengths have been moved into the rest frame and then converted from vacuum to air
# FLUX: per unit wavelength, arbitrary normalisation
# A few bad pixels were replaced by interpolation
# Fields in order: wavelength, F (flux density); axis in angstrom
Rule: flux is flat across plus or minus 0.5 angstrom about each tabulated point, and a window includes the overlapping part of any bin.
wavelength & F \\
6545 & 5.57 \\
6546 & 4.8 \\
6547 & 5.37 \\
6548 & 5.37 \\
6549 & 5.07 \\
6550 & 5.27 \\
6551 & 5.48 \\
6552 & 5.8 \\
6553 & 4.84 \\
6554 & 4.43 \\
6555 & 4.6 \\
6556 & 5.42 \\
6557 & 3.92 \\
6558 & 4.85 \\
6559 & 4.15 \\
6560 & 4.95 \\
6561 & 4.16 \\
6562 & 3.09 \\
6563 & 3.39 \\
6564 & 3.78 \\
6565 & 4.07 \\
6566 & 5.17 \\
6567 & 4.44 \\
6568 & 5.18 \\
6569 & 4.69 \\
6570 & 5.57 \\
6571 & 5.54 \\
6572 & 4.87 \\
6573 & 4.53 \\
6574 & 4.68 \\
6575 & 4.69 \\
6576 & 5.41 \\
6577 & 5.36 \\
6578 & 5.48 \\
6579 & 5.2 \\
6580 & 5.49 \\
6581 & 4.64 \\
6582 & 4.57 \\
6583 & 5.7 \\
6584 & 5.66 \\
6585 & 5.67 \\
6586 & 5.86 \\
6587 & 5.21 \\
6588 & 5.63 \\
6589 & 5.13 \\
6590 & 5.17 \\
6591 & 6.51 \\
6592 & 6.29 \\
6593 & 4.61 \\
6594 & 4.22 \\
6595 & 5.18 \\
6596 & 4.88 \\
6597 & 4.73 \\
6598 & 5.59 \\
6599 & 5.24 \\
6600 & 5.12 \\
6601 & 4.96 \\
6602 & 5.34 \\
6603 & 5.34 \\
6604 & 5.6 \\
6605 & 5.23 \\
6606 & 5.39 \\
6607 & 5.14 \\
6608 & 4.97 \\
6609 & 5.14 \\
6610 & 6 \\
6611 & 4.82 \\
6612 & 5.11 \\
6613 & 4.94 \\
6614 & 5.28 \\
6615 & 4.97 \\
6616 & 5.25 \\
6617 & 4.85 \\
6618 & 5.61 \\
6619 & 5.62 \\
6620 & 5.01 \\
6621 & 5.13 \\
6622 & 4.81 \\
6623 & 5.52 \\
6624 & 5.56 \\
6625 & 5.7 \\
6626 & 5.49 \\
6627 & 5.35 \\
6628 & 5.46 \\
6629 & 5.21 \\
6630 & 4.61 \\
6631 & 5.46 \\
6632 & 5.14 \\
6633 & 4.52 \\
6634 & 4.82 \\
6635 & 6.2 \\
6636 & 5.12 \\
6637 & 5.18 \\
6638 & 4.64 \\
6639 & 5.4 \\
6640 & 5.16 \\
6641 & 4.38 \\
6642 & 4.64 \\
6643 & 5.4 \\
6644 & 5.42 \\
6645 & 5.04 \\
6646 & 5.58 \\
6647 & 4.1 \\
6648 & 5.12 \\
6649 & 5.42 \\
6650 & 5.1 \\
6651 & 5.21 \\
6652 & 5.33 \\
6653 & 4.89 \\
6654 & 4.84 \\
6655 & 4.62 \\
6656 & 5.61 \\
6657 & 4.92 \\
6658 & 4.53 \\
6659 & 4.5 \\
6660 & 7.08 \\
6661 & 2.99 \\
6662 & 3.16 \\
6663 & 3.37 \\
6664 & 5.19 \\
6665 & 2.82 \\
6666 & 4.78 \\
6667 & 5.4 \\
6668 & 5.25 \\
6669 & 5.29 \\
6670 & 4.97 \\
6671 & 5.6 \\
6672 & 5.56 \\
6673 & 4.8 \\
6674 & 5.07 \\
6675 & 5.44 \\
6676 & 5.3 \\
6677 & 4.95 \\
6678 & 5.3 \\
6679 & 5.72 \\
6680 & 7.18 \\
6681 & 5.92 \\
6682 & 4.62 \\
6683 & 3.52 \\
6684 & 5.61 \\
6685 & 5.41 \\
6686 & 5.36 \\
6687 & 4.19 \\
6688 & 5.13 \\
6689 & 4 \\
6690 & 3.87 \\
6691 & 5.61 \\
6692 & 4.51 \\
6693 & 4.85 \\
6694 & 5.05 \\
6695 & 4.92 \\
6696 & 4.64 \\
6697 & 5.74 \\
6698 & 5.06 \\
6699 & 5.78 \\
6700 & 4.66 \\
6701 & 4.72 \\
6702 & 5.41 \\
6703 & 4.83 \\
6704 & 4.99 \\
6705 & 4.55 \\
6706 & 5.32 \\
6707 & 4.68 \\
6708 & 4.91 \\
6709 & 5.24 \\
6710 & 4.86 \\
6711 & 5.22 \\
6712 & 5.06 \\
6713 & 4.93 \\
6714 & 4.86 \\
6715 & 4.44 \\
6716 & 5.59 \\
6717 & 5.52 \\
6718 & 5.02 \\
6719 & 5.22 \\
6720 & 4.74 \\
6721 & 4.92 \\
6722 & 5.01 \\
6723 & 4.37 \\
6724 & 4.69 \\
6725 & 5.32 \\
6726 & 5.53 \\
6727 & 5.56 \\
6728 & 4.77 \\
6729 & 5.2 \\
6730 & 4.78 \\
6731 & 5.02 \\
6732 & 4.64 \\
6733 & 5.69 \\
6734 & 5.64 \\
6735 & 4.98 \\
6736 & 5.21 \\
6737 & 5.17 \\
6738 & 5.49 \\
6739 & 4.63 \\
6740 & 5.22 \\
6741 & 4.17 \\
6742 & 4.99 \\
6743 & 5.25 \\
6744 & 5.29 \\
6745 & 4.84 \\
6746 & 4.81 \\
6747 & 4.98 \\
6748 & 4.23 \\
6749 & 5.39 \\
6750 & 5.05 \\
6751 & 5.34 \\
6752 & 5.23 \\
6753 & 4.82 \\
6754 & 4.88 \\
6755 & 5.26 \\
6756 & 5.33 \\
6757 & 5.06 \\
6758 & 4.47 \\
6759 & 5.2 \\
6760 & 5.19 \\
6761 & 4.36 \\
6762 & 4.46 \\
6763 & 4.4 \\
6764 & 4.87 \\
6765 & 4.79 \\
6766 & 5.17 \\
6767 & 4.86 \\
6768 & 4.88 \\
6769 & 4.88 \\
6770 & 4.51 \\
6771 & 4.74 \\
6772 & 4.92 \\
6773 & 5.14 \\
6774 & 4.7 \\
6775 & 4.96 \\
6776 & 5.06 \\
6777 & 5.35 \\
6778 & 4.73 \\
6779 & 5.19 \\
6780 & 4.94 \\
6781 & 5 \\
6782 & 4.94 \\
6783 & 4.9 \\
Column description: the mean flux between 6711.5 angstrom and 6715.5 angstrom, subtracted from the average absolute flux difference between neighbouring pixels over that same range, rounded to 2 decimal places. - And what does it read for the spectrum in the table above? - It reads -4.62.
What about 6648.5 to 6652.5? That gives -5.08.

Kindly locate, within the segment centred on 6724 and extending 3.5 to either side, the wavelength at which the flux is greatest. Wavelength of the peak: 6727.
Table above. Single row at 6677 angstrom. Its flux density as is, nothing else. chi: 4.95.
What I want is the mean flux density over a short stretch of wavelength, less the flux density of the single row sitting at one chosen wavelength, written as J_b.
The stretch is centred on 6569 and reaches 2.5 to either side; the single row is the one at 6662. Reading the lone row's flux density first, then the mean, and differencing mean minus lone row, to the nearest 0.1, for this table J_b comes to 1.9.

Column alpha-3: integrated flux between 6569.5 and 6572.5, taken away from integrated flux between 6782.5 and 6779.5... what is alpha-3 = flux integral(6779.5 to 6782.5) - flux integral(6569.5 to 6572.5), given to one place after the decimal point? -1.1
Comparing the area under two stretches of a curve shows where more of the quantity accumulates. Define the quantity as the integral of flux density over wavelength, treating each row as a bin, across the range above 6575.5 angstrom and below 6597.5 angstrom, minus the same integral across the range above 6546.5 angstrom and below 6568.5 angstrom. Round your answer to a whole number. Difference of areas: 14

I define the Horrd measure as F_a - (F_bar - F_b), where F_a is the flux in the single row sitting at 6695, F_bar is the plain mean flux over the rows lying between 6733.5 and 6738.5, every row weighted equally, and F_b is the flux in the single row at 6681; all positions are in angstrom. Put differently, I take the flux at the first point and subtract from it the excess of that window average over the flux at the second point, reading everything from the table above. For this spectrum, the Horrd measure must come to 5.54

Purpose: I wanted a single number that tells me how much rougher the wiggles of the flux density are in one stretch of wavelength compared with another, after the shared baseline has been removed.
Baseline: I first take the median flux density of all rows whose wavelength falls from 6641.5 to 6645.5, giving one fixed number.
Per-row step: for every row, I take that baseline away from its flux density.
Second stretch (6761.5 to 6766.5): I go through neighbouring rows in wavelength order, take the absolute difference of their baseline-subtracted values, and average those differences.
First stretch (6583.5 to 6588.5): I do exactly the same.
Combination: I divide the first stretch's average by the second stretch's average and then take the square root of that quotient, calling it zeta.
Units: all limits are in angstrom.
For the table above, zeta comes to 1.13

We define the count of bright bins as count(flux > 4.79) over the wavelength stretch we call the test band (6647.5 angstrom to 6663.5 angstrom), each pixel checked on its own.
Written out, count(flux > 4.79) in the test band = 10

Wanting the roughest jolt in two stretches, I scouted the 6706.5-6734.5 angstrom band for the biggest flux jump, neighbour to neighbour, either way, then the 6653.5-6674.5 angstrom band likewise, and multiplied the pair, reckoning 4.7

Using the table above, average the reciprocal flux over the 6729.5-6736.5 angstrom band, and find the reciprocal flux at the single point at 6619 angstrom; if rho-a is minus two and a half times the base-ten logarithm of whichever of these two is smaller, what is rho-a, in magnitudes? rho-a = 1.87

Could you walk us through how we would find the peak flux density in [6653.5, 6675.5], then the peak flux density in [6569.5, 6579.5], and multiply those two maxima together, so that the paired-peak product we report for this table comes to 39.4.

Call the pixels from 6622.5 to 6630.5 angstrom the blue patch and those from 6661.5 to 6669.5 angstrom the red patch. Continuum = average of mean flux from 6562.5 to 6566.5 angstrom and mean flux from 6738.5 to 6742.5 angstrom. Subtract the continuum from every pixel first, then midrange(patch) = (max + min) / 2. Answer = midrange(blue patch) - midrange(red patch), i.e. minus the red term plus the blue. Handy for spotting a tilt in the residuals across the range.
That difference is 1.0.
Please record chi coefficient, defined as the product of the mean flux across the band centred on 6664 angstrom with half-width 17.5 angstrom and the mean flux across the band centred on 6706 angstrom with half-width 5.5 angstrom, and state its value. 24.9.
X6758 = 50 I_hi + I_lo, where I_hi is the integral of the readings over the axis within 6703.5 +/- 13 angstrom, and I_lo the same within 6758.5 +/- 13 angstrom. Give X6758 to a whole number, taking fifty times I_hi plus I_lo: 6649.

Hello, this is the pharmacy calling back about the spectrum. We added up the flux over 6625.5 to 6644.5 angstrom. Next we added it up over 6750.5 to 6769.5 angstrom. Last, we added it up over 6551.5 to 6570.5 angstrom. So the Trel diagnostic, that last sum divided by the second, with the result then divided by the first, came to 0.0095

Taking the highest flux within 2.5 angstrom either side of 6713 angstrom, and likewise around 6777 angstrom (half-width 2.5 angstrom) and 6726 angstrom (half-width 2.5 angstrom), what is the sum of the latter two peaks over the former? 2.09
